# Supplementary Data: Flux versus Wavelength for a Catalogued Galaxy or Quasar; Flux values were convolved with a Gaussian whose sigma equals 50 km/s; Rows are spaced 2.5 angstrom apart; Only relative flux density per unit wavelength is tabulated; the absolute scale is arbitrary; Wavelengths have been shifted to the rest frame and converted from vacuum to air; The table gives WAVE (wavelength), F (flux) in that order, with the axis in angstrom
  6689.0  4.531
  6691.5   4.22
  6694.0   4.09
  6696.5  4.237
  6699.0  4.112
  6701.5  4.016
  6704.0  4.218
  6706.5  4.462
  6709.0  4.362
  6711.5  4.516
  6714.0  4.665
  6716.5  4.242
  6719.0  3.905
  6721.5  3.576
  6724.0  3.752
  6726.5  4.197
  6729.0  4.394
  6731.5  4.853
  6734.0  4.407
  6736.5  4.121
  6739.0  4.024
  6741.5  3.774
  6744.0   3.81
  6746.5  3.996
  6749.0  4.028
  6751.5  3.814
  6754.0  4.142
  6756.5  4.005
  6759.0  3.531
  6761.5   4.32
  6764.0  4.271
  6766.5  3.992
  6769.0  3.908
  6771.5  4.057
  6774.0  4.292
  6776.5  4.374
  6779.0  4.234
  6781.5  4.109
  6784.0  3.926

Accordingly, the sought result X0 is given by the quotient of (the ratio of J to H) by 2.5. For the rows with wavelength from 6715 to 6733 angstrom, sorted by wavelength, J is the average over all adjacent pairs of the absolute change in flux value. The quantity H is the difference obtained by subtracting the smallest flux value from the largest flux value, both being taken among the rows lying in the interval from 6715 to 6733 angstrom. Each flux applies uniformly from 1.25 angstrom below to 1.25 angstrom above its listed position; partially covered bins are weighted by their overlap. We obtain 0.10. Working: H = 1.28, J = 0.32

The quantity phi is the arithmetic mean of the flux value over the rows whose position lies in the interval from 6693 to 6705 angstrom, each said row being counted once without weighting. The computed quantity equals 4.13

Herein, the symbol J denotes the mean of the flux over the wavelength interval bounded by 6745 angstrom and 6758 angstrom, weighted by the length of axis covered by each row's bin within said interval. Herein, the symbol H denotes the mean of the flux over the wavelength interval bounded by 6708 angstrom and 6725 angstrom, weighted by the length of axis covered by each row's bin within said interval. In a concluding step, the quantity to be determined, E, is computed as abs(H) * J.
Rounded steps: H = 4.15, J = 3.98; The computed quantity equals 16.5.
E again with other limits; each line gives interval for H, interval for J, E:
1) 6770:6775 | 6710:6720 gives 18.0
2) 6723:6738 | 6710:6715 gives 19.6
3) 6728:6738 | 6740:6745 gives 16.9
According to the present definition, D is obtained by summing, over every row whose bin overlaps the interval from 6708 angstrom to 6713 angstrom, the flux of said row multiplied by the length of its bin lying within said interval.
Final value 22.3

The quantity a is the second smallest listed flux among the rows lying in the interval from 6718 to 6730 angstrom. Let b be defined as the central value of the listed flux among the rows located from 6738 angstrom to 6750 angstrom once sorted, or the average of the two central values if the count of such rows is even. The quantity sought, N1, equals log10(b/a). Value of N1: 0.027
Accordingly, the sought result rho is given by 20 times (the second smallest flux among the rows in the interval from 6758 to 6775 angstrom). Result 78.2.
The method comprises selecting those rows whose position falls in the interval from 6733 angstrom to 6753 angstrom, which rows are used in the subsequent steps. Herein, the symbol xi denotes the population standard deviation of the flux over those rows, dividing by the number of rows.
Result 0.19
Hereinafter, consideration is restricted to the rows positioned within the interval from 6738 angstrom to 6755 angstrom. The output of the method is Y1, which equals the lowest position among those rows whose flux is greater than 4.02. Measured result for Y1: 6739.0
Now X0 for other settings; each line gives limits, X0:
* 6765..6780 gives 0.12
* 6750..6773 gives 0.15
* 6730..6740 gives 0.13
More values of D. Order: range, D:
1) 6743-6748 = 19.6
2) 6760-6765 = 21.3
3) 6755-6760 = 19.0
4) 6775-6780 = 21.5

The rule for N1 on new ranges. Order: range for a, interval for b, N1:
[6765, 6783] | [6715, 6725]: -0.018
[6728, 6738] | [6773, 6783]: -0.013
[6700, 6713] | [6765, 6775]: -0.020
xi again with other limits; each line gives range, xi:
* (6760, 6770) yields 0.18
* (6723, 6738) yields 0.33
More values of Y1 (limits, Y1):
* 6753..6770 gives 6754.0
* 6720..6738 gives 6726.5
